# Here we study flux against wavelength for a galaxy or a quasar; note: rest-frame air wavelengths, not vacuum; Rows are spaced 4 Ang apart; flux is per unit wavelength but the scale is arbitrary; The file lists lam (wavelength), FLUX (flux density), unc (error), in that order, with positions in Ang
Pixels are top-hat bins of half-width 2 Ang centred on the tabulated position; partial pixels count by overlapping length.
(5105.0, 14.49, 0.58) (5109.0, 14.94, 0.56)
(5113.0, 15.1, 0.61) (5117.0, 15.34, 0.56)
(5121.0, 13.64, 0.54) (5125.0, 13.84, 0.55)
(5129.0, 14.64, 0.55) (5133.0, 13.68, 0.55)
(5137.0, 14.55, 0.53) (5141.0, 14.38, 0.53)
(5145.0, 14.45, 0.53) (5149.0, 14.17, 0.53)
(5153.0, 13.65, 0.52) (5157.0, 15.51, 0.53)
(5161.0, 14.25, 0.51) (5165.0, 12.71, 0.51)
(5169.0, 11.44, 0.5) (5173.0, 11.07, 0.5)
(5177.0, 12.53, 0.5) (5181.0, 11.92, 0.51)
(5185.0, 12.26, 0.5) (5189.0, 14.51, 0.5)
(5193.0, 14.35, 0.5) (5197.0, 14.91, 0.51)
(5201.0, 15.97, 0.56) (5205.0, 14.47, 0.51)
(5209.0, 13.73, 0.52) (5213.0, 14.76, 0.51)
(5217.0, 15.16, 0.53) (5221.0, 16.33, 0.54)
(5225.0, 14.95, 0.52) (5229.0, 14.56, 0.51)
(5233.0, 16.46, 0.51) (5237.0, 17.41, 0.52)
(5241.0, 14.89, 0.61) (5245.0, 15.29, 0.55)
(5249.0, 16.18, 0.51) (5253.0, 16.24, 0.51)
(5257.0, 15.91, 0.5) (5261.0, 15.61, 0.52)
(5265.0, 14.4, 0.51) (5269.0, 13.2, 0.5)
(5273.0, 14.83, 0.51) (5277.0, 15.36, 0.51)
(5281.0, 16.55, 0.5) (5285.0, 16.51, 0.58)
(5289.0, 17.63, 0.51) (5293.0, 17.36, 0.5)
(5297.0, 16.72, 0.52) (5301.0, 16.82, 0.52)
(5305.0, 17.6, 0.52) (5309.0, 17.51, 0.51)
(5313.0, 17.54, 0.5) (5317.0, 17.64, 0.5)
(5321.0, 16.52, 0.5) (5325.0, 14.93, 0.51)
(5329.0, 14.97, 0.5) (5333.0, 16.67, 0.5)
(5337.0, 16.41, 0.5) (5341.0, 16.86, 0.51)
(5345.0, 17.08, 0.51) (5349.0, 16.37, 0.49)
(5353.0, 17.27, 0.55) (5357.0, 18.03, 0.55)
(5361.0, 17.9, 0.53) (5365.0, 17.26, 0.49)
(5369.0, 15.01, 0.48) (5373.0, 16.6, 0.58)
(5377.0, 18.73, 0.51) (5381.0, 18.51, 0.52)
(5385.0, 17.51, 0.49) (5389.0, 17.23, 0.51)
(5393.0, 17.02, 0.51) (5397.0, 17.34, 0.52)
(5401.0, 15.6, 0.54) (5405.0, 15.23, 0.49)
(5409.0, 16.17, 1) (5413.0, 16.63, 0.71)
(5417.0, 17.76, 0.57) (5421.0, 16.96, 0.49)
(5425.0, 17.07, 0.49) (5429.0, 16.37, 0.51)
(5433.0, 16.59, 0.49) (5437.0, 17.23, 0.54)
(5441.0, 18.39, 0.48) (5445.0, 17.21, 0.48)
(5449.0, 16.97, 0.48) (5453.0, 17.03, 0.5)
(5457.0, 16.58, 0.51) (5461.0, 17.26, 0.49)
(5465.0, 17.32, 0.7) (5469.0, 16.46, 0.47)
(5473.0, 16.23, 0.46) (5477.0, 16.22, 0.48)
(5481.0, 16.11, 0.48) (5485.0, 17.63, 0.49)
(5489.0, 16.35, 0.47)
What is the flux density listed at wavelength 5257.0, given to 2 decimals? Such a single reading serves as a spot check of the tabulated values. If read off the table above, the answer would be 15.91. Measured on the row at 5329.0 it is 14.97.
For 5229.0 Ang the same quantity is 14.56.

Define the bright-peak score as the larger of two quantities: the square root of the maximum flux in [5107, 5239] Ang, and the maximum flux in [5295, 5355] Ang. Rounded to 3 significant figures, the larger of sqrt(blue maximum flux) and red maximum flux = 17.6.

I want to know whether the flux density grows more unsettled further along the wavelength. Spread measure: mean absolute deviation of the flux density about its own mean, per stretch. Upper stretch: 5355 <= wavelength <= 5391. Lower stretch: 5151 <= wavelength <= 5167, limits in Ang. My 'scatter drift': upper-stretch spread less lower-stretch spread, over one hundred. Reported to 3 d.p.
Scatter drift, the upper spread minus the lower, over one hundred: -0.001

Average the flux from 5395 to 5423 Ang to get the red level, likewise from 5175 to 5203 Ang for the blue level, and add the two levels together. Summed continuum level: 30.3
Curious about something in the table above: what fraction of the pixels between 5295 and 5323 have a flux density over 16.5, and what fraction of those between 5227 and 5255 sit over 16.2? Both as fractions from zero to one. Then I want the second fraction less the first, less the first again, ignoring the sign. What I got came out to 1.6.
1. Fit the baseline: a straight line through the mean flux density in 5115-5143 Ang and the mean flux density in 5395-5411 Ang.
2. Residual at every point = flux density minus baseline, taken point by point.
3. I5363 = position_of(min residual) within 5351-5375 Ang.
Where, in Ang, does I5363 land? 5369.0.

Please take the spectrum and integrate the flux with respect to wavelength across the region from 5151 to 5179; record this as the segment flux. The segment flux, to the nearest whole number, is 365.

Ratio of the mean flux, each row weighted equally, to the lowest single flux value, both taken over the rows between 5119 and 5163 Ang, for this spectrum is 1.04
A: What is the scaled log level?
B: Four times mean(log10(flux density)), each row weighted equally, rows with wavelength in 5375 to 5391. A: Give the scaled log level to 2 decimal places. 5.02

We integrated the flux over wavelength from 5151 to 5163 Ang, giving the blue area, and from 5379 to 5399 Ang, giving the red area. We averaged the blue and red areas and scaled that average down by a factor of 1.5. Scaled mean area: 175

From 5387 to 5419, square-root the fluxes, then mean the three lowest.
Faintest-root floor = 3.96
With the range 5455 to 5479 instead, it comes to 4.04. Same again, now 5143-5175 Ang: 3.42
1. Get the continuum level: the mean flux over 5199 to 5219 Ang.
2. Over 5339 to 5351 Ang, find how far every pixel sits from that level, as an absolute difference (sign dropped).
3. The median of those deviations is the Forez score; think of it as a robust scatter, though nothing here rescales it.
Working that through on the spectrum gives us 2.0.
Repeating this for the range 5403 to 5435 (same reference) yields 1.8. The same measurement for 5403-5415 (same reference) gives 1.4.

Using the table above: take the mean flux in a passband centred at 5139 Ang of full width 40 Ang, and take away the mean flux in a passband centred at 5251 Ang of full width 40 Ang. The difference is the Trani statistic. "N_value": -1.3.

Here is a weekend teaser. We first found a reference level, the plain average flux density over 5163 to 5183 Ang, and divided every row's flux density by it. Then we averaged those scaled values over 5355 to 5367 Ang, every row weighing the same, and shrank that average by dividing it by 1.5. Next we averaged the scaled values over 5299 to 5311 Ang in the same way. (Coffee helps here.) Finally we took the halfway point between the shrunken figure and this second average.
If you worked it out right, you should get 1.22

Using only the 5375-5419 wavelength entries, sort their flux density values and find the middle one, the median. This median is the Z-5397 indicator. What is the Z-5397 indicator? 17.2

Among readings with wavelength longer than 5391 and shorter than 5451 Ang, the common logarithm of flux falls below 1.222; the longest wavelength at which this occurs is 5433.0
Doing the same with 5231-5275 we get 5273.0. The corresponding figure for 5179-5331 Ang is 5329.0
